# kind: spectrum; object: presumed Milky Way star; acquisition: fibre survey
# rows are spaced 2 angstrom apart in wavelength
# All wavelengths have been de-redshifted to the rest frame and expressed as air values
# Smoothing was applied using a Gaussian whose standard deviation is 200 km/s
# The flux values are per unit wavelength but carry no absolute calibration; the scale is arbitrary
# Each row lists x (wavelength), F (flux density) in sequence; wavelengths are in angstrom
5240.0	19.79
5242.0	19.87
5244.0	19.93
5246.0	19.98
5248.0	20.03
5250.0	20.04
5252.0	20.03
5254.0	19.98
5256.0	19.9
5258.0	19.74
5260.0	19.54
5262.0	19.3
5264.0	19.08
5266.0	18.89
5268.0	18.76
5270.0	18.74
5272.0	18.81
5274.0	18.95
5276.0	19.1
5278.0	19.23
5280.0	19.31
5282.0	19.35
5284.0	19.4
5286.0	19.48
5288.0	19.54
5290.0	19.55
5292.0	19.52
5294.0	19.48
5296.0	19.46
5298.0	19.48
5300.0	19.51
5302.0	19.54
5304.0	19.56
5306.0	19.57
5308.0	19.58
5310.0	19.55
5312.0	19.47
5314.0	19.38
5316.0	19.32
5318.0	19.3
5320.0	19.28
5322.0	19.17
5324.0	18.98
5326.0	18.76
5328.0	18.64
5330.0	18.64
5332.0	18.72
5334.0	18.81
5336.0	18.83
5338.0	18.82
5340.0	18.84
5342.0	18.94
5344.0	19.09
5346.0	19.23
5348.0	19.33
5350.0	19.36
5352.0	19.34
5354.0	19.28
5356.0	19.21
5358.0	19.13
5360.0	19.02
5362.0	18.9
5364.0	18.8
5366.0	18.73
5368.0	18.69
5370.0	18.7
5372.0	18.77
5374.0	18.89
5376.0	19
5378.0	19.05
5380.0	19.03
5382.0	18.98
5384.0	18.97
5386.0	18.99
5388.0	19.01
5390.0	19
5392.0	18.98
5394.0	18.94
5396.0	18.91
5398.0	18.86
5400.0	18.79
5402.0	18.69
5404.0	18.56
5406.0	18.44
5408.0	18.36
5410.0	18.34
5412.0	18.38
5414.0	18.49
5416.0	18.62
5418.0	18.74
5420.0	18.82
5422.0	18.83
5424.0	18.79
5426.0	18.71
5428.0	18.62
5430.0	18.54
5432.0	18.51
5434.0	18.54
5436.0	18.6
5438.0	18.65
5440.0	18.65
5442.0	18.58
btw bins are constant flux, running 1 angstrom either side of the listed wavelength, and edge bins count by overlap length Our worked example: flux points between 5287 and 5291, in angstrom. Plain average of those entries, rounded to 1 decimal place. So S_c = 19.5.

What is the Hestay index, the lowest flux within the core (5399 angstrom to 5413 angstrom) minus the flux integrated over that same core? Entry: -241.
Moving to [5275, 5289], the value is -252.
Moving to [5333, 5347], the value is -246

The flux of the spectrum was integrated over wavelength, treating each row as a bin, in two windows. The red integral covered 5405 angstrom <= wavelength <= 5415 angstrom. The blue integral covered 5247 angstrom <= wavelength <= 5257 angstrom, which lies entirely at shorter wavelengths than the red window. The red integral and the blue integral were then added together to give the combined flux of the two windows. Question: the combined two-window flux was 384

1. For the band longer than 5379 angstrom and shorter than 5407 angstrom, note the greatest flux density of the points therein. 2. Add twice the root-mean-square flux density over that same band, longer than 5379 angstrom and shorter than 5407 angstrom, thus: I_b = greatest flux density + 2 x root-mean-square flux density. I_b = 56.8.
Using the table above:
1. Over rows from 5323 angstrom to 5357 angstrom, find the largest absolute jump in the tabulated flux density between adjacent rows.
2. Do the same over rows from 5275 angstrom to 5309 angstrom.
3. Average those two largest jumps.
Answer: 0.175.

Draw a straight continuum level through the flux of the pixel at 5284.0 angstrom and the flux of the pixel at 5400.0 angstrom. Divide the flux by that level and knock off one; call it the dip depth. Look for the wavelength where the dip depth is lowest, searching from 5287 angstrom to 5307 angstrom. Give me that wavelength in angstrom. 5296.0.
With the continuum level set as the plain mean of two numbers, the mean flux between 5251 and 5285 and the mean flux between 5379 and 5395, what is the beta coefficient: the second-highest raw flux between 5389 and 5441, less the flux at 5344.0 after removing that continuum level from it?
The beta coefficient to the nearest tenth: 19.0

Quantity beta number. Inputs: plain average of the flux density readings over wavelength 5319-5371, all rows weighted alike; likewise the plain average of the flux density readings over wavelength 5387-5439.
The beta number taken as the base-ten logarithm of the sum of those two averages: 1.576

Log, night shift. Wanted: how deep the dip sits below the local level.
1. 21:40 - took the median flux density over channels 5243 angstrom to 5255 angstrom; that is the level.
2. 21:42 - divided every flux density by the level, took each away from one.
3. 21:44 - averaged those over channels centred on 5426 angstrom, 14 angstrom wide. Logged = 0.066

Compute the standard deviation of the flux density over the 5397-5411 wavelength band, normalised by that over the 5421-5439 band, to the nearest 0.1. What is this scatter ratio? 1.8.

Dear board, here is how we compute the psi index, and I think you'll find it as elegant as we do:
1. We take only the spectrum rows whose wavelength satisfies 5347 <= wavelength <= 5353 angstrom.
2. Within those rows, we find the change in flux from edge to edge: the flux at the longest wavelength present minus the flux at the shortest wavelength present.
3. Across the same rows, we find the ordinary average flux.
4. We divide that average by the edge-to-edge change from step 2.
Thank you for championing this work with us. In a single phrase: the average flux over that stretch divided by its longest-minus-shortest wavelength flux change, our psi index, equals 1934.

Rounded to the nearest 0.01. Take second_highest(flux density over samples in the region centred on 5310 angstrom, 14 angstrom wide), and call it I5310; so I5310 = 19.57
